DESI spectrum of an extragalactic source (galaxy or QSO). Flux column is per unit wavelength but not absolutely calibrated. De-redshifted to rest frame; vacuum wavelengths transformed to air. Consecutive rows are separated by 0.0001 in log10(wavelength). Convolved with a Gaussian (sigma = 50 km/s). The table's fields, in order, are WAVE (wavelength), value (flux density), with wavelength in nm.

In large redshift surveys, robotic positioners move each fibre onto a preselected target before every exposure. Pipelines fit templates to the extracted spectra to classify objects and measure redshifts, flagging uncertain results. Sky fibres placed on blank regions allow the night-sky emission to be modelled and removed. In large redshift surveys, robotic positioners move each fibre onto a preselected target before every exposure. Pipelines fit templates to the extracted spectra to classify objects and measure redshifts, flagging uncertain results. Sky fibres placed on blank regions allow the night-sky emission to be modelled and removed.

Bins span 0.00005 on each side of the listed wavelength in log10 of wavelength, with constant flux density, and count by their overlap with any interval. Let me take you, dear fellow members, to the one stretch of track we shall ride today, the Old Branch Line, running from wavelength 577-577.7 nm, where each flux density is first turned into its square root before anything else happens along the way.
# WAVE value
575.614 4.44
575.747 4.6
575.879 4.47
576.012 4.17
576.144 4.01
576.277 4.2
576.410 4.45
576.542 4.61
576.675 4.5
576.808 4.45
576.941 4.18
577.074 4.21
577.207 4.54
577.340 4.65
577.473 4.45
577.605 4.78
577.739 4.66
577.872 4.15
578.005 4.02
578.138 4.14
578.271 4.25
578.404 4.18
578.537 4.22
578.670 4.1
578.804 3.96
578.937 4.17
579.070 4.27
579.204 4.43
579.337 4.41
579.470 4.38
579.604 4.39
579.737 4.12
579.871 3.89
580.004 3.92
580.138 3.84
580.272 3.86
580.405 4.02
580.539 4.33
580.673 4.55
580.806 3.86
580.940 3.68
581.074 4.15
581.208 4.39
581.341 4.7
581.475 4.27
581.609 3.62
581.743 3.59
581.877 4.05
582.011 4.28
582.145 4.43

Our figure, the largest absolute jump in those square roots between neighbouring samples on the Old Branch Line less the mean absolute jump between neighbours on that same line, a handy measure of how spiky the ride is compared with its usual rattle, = 0.022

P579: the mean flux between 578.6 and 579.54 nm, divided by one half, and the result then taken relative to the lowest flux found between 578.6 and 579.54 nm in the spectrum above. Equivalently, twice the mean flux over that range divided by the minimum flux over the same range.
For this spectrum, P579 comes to 2.14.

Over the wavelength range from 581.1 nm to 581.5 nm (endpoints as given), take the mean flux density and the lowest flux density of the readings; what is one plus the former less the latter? 1.18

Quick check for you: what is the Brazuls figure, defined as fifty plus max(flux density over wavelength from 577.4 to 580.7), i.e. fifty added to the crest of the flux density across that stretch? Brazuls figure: 54.8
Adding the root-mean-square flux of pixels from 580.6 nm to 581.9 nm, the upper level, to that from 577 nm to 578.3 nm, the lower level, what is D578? 8.50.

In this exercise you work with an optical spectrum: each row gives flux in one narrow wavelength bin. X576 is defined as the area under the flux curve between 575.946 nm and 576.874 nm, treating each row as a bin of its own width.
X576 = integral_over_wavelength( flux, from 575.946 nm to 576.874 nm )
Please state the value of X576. 4.03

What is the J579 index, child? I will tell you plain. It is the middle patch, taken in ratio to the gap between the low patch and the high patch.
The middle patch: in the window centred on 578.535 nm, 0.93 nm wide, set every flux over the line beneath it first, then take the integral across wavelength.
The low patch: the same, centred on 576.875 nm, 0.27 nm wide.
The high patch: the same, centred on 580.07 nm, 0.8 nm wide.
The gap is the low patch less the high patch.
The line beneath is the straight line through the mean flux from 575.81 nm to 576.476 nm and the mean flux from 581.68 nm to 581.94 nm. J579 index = -2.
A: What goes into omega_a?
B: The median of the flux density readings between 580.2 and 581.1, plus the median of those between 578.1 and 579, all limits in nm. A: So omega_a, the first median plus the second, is 8.2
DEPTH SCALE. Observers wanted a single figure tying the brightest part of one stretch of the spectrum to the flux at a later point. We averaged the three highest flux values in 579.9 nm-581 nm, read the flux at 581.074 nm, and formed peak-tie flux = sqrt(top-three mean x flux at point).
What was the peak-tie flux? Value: 4.2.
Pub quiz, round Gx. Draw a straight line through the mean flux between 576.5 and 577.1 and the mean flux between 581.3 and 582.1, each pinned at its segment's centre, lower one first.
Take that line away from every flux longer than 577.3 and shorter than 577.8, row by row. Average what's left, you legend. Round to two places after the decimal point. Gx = 0.29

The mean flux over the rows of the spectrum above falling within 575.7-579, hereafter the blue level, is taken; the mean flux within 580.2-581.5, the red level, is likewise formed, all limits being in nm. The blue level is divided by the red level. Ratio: 1.03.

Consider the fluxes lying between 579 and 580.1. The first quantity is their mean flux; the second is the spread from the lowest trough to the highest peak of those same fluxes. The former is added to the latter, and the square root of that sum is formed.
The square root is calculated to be 2.18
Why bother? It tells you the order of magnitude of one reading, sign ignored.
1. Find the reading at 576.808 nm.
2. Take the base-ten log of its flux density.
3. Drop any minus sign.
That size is 0.648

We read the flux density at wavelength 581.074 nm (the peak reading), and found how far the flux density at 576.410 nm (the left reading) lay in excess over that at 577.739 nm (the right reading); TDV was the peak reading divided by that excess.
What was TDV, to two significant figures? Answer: -20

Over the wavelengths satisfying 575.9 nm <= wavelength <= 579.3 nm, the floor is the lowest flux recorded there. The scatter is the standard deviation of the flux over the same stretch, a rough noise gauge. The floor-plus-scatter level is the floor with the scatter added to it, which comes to 4.18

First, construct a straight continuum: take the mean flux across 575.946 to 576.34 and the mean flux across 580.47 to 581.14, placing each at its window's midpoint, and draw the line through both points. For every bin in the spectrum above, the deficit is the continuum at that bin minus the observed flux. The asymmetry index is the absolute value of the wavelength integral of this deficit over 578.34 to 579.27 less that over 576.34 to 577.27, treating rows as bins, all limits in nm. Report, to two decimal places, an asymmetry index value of 0.21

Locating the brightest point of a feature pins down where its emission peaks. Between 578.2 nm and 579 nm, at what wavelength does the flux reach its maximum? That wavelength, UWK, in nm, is 578.271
